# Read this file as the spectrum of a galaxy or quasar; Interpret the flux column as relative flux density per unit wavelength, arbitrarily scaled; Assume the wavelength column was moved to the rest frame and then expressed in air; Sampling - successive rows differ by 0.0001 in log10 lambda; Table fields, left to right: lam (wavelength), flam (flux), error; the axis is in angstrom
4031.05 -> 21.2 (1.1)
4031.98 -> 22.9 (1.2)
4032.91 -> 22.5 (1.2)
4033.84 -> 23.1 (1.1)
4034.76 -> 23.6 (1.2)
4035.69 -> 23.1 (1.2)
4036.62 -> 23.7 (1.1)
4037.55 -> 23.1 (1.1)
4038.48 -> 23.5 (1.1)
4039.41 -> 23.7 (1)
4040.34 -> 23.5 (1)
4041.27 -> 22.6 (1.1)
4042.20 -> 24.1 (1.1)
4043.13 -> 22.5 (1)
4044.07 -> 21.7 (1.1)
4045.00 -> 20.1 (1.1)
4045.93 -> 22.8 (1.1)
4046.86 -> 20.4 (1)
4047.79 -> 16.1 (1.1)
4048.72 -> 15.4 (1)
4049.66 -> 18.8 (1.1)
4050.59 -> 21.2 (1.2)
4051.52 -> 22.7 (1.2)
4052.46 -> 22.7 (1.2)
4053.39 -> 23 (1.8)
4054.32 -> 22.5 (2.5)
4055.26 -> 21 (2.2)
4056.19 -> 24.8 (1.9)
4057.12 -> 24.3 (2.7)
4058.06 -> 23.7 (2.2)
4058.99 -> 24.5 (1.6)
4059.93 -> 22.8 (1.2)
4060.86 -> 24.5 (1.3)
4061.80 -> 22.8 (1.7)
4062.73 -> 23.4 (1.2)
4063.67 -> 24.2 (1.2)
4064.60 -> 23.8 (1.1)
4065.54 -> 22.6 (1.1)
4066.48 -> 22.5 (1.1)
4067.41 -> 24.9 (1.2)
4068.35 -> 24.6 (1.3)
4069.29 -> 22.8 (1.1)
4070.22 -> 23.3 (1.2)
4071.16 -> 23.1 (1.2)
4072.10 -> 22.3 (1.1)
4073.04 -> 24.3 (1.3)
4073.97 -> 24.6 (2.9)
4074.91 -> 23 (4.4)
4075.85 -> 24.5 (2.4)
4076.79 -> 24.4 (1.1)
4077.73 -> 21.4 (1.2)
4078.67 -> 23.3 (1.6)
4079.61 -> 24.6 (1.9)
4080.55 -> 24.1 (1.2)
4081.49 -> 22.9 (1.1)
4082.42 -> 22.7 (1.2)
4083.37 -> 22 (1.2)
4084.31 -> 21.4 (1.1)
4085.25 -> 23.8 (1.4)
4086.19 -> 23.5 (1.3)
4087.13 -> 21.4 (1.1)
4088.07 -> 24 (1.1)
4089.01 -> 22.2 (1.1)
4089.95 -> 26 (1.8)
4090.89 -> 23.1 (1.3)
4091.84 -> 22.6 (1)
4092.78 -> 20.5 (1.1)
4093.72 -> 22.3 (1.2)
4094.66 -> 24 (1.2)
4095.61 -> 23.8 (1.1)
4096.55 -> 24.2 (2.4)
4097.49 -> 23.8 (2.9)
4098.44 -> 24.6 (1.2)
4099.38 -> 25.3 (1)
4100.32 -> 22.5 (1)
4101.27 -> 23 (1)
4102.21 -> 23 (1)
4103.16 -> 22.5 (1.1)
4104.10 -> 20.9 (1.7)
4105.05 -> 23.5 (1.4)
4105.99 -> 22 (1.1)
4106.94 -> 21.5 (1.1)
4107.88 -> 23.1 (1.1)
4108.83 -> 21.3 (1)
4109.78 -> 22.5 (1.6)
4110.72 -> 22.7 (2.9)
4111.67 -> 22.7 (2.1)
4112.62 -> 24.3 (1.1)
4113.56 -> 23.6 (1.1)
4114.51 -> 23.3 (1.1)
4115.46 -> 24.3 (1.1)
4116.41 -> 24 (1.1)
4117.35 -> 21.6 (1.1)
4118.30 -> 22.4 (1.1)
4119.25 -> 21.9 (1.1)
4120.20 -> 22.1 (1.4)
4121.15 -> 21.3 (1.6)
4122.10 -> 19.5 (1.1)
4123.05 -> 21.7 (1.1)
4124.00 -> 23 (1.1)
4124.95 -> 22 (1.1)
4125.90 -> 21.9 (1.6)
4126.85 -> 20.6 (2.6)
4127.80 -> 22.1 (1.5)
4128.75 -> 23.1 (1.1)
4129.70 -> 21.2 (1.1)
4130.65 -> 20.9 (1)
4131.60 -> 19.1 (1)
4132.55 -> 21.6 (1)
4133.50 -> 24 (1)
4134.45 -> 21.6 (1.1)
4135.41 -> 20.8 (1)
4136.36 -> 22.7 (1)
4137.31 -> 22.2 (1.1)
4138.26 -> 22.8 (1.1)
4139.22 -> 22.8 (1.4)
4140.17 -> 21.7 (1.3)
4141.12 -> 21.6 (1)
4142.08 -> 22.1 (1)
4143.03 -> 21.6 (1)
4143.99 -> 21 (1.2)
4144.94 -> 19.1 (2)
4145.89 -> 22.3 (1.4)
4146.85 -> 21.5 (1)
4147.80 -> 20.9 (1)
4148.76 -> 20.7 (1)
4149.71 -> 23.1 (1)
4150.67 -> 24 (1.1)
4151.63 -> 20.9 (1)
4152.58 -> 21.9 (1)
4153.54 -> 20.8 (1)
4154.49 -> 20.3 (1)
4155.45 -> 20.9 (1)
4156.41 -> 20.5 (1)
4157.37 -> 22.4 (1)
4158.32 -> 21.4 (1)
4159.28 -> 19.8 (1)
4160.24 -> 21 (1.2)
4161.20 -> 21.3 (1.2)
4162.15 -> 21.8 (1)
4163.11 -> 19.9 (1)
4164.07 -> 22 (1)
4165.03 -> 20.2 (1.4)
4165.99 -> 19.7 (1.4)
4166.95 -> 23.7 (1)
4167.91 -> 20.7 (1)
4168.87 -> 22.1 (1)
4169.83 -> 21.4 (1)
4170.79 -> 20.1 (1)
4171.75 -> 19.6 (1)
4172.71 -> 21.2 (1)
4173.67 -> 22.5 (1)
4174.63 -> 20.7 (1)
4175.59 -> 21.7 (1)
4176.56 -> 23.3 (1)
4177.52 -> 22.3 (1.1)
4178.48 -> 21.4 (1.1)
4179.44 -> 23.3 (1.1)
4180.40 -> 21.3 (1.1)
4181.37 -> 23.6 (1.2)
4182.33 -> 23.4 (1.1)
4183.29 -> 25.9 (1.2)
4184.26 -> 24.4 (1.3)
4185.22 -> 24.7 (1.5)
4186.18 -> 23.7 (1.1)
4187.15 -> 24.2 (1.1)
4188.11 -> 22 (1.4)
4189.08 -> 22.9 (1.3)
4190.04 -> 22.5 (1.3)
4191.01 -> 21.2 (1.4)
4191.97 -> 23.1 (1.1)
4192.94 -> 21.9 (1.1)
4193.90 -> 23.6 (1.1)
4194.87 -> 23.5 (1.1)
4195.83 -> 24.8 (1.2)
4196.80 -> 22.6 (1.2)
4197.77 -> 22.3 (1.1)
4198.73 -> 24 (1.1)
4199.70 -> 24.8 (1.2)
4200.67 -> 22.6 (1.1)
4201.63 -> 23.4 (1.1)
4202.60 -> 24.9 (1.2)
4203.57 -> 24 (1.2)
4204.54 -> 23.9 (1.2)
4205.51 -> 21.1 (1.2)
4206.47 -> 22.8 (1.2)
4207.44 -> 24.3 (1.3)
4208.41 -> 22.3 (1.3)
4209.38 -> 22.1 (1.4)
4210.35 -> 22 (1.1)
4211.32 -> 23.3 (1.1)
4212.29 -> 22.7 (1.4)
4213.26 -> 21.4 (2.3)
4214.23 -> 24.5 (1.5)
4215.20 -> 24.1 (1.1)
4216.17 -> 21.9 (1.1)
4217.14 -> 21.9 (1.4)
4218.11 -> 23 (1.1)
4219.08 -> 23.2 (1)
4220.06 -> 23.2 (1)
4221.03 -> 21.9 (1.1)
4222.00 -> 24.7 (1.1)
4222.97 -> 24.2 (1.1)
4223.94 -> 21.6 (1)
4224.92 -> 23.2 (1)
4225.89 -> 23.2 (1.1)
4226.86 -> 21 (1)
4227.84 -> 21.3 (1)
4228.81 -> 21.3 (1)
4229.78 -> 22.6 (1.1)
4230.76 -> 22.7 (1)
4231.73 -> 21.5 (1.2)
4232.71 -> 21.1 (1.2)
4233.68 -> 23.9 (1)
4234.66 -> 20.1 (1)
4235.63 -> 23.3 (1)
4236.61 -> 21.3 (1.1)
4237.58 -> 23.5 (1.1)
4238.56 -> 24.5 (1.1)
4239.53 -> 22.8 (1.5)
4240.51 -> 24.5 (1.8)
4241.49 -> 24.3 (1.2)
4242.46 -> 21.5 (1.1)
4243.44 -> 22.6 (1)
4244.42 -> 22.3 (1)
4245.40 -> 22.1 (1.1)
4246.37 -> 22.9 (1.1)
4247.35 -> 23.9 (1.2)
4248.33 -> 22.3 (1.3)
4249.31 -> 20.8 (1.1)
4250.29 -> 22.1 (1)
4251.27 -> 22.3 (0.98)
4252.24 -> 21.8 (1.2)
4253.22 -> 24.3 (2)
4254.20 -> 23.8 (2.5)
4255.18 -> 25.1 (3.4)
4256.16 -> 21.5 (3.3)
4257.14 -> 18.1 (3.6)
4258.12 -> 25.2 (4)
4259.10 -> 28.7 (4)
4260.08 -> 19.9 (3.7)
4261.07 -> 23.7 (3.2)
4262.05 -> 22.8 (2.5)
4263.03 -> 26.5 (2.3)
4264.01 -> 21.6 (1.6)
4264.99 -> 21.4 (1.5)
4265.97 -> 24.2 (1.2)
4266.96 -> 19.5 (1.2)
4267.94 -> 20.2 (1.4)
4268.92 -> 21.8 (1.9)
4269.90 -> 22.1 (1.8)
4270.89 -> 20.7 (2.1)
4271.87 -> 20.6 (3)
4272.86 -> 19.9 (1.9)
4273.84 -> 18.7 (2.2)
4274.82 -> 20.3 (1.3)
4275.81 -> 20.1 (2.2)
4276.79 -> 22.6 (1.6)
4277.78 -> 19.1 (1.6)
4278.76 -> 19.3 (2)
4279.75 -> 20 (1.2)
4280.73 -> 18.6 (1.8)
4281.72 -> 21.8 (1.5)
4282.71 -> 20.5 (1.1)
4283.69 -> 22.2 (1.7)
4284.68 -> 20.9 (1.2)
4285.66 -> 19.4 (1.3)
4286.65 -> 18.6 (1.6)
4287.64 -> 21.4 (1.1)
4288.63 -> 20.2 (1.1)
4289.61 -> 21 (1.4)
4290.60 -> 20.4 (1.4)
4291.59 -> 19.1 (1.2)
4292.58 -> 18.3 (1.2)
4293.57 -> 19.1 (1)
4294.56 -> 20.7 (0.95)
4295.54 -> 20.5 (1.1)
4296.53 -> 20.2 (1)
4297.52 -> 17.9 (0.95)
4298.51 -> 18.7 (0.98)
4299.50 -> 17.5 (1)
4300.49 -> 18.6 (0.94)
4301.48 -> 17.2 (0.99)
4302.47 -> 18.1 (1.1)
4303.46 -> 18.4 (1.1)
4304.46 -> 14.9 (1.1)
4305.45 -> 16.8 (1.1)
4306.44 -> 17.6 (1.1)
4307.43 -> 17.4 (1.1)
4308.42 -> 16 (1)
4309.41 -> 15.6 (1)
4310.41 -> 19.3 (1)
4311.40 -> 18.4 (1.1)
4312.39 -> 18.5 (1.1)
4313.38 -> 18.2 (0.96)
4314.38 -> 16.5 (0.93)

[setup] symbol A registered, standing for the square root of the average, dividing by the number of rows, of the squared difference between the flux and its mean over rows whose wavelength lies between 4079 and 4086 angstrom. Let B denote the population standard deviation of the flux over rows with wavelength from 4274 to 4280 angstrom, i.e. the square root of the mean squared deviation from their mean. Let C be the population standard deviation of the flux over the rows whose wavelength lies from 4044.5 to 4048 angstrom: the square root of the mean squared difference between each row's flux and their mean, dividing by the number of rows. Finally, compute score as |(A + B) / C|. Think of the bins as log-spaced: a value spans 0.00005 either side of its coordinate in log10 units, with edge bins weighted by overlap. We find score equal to 0.9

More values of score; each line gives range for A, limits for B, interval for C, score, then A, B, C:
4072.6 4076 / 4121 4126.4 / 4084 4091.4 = 1.2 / 0.64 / 1.06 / 1.4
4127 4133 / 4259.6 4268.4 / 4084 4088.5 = 2.9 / 1.22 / 2.18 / 1.2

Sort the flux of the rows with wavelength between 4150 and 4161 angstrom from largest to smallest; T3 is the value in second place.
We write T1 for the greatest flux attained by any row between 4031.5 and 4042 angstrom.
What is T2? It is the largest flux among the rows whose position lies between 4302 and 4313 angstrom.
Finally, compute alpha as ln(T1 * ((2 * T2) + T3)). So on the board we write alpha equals 7.28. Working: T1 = 23.7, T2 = 19.3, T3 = 22.4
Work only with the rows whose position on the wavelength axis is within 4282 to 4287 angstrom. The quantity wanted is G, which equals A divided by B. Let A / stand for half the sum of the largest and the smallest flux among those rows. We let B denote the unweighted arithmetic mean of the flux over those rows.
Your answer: 1.00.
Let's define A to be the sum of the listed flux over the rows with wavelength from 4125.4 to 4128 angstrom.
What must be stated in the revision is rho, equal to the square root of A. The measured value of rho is 8.0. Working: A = 65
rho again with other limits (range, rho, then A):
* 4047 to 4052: 9.7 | 94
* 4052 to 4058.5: 12.7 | 162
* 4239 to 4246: 12.7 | 160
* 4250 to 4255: 10.7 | 114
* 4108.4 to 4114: 11.7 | 137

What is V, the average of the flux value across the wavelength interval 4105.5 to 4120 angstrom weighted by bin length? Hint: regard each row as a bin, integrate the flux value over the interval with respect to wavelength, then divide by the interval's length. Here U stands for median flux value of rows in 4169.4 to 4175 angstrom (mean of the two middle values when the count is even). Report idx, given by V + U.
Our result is 43.7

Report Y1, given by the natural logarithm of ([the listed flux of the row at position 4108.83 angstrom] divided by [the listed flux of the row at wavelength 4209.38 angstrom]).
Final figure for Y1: -0.04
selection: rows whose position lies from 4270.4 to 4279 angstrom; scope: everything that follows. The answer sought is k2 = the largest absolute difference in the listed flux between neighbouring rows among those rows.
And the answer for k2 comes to 3.5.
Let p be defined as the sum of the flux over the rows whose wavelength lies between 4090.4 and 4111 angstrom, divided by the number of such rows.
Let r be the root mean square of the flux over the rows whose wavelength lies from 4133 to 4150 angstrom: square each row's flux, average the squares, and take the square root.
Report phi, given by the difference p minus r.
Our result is 1.0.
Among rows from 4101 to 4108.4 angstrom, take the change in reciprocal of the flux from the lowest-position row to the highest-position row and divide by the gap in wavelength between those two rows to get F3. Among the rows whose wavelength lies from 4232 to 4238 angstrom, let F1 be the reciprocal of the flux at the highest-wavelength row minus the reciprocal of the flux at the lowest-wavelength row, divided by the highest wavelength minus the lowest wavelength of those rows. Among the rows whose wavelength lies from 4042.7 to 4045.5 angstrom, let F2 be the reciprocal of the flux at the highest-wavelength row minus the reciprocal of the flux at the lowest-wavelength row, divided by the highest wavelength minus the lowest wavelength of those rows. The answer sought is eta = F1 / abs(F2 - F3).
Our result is -0.3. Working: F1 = -0.0010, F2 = 0.0028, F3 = 0.0000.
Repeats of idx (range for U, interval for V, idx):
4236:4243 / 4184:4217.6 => 46.6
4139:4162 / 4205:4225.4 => 44.2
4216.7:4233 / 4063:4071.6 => 46.1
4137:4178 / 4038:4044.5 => 44.5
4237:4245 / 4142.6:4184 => 44.7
